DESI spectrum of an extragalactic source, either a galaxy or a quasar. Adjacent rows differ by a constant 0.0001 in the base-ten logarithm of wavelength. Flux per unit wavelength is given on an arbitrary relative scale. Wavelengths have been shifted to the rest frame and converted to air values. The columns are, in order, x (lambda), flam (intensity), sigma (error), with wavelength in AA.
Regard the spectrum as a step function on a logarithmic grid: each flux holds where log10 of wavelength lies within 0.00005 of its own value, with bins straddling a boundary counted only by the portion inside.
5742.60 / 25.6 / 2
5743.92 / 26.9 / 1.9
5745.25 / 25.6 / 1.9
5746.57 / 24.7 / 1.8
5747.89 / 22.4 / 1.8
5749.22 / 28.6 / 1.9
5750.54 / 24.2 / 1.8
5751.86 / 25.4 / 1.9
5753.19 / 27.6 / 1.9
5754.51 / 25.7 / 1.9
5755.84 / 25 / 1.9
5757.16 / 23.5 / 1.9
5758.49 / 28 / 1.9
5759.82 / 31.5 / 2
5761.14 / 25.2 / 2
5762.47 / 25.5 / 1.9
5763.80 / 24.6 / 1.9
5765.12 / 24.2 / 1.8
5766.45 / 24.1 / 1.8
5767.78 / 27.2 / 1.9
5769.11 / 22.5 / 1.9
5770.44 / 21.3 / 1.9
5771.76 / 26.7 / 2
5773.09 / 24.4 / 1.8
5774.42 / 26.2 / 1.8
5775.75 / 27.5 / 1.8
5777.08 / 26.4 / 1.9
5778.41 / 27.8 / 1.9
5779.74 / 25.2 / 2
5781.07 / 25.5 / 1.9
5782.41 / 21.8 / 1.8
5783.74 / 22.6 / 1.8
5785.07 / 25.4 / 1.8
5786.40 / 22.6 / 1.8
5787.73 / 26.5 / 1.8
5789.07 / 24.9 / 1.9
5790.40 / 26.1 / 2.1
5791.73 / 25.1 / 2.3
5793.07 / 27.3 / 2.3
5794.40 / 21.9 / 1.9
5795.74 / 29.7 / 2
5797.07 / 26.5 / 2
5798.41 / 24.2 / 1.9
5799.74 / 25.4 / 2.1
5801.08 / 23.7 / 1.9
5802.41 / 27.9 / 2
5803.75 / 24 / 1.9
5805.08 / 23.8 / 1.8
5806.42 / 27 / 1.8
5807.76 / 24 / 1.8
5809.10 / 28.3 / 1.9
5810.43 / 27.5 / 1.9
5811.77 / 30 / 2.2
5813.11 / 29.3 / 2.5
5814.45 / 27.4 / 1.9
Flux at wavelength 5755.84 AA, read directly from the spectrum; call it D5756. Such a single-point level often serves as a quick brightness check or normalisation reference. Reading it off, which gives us 25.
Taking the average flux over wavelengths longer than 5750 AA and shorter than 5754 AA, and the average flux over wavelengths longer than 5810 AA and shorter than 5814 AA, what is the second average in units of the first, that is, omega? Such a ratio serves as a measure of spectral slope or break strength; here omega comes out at 1.12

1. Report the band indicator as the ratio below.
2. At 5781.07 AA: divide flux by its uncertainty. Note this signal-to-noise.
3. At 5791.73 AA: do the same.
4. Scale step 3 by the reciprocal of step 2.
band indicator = 0.81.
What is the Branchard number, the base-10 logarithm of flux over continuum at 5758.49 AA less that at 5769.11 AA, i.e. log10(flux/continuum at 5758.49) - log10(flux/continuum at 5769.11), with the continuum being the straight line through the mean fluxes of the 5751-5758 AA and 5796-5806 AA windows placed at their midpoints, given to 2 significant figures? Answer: 0.094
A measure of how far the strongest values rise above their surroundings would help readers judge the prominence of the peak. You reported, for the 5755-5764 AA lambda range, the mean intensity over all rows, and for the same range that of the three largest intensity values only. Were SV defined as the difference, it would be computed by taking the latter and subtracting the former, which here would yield 2.1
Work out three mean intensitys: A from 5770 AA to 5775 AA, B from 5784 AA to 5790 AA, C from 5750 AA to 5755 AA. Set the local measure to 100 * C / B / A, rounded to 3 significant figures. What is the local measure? 4.20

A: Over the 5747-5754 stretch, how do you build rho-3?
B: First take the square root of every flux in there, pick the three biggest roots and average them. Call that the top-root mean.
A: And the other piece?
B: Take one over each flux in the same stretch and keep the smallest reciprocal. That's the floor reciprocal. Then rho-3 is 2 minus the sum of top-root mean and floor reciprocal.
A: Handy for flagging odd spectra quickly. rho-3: -3.25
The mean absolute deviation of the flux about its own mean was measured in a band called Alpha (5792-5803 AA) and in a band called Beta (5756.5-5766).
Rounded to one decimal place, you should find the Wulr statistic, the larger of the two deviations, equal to 2.1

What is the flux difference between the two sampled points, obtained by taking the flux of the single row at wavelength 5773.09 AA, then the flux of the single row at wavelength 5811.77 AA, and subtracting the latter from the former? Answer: -6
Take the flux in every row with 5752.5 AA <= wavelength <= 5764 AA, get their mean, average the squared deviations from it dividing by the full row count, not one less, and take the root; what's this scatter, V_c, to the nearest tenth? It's 2.3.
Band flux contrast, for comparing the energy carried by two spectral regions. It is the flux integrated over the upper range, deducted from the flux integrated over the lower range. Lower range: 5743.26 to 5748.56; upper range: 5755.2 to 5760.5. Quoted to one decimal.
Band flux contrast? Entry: -11.4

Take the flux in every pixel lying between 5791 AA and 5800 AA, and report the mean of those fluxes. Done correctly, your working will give 25.7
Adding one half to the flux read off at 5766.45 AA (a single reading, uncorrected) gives 24.6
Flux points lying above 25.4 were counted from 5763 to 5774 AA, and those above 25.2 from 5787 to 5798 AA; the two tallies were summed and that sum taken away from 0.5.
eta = -6.5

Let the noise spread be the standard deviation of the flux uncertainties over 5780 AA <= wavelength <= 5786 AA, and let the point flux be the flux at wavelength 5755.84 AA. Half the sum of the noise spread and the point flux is 12.5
